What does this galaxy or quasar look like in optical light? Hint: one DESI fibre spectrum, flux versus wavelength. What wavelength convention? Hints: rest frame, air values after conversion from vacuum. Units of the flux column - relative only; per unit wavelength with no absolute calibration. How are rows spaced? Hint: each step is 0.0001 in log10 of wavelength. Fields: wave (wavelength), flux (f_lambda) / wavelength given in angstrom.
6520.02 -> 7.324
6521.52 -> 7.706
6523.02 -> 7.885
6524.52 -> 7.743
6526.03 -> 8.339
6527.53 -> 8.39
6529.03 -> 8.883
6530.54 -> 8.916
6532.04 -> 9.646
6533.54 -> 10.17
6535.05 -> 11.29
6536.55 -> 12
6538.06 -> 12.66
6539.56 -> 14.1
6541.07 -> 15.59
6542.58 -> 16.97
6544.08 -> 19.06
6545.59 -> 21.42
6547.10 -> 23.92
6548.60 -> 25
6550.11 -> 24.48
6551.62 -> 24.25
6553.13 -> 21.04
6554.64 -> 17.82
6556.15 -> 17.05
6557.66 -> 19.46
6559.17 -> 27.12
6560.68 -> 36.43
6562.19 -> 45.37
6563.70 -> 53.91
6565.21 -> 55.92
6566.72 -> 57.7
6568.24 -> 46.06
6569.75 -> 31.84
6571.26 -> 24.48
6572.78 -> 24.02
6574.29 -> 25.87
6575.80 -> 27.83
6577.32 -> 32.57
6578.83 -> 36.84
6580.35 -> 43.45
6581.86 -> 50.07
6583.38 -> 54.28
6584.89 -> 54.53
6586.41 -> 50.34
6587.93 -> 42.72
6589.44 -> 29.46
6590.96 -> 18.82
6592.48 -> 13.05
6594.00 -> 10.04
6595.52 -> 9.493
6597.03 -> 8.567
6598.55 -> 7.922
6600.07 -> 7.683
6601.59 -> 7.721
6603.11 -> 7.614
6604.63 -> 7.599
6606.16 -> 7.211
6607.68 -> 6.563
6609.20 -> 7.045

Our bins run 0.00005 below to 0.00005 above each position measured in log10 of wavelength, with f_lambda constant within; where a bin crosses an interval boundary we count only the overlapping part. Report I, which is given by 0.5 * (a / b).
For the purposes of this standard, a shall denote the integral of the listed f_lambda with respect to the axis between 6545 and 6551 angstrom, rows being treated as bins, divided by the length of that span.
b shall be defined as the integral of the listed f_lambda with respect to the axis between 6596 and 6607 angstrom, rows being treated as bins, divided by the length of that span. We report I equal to 1.53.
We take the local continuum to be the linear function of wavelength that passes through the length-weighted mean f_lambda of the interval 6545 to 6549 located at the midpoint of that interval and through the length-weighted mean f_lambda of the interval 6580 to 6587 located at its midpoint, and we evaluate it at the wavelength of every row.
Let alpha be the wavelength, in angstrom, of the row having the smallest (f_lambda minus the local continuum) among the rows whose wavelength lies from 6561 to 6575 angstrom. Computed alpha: 6572.78 angstrom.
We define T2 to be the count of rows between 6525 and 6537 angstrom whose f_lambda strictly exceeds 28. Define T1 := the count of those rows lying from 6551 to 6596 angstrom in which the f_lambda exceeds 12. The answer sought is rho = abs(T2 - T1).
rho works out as 28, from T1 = 28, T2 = 0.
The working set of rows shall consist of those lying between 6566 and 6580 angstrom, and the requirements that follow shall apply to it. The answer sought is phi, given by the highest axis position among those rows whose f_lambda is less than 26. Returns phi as 6574.29 angstrom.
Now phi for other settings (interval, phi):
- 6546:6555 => 6554.64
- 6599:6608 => 6607.68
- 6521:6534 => 6533.54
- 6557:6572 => 6571.26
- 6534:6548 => 6547.10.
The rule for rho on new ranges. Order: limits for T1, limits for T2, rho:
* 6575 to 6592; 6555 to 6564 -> 8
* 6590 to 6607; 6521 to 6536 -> 2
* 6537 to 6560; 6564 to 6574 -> 11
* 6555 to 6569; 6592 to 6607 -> 9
